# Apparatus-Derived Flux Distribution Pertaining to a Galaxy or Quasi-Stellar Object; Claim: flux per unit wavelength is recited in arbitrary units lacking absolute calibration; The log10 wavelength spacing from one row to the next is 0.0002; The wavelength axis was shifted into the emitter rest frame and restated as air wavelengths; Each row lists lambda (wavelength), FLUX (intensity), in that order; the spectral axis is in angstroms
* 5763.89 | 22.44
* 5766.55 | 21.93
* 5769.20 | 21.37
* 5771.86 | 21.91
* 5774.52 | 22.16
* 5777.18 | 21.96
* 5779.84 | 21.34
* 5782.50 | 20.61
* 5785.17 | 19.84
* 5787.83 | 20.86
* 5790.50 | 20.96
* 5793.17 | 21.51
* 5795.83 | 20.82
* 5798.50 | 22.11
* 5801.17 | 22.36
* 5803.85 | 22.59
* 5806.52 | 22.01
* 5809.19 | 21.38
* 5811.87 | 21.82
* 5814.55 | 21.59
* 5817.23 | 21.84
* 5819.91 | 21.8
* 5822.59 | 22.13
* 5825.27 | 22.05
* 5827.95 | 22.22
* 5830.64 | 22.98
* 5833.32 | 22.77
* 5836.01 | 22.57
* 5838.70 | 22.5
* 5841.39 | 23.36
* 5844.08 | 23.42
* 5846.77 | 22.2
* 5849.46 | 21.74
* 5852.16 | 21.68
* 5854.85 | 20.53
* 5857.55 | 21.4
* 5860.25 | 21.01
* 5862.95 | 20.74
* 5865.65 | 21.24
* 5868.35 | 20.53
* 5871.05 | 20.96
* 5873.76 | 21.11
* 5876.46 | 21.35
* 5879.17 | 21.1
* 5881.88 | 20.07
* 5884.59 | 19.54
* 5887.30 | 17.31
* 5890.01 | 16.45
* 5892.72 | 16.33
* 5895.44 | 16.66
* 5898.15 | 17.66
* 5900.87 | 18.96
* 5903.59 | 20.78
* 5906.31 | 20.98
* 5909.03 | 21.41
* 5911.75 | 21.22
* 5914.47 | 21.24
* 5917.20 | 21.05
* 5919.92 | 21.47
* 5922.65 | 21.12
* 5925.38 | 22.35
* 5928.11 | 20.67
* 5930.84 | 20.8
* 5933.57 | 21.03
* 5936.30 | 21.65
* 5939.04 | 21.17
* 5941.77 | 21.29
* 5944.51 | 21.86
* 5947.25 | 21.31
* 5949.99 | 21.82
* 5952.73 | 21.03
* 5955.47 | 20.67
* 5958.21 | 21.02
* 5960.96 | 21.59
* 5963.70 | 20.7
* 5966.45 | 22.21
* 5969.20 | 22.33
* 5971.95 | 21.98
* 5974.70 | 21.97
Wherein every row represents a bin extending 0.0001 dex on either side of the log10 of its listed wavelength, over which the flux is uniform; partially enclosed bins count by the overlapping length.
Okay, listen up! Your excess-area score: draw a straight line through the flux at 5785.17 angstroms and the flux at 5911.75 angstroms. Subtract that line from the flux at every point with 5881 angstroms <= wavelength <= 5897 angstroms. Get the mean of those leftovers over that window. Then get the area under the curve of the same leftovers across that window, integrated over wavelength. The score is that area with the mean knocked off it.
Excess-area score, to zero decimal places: -50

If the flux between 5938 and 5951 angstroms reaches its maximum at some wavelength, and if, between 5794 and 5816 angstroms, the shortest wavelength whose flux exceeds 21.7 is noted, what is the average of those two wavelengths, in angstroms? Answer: 5871.5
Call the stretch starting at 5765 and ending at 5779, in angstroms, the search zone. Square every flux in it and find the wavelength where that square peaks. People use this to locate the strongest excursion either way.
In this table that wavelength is 5774.52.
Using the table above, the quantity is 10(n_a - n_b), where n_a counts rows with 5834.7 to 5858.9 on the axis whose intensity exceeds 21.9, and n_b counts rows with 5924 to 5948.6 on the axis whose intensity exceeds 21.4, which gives 20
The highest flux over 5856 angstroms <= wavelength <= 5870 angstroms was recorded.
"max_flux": 21.4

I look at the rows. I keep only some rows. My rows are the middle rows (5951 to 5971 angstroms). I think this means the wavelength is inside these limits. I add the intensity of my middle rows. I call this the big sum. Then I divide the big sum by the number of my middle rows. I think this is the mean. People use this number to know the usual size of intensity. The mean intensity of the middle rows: 21.4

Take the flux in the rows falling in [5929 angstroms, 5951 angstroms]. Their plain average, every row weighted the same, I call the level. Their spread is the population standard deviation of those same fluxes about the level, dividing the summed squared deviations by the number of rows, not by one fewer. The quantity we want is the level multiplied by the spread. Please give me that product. 7.6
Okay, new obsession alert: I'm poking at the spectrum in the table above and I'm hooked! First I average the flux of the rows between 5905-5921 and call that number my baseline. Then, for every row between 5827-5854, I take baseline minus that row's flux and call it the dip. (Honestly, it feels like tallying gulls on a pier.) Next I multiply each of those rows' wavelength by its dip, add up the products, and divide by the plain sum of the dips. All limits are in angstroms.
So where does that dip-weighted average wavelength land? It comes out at 5838.7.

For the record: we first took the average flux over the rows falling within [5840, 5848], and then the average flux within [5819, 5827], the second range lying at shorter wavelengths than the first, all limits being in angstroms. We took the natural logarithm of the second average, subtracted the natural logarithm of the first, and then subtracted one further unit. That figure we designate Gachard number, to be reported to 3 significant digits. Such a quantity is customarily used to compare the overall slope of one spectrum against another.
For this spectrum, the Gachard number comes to -1.04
